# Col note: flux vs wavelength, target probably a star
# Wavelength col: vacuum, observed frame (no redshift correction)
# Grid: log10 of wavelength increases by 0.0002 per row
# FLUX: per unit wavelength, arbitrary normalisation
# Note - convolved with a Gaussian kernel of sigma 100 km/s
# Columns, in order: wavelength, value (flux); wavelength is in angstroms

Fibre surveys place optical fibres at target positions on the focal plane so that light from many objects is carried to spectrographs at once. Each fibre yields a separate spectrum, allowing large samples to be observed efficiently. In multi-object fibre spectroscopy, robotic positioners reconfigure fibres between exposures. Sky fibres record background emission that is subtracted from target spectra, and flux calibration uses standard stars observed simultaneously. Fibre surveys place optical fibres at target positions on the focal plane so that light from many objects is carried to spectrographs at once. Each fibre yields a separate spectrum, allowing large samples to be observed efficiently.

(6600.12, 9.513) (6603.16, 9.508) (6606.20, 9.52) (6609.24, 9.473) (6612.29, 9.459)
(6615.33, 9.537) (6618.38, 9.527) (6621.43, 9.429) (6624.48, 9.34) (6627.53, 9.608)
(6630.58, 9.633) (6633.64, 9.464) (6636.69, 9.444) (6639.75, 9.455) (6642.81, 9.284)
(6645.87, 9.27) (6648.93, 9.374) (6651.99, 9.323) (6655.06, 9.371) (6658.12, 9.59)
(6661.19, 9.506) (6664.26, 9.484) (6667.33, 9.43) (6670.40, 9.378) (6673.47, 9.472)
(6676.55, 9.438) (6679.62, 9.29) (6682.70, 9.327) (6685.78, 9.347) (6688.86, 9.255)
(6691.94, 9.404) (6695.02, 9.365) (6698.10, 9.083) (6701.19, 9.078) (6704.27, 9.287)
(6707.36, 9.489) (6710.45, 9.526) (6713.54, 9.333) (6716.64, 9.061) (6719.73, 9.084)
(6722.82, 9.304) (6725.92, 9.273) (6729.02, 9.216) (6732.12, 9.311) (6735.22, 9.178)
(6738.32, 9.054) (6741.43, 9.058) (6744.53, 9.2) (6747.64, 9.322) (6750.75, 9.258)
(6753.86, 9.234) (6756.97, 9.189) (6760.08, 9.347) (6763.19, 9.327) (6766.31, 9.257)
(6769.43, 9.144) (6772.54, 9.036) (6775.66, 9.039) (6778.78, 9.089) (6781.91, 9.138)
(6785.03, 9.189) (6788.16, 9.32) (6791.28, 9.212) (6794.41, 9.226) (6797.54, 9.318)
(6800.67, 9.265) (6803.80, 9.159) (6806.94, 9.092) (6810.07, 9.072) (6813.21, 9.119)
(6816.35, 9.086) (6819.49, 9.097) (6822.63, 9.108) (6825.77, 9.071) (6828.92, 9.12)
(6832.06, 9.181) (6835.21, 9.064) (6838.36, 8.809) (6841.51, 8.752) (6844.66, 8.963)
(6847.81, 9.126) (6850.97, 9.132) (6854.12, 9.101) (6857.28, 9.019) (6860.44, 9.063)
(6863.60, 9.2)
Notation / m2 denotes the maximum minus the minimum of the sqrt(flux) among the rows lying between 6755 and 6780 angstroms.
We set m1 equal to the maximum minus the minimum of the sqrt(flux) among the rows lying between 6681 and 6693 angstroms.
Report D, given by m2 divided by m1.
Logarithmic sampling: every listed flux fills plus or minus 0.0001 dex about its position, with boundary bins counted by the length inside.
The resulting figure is 2.1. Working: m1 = 0.02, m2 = 0.051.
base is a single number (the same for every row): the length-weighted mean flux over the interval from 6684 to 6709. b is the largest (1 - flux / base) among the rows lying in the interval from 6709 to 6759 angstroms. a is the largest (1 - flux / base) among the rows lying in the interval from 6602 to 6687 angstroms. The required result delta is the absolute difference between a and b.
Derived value 0.023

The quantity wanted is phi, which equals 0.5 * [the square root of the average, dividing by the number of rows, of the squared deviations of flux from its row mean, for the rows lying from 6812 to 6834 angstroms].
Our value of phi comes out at 0.016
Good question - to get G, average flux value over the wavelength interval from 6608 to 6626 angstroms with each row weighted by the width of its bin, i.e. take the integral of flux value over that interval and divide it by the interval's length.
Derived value 9.46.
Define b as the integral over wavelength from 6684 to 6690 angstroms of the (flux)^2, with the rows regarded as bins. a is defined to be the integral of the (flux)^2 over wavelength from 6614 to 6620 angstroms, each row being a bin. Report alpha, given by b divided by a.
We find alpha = 0.95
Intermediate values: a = 545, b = 519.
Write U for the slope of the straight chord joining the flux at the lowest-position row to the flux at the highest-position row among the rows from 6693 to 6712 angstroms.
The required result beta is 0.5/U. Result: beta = 48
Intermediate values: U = 0.010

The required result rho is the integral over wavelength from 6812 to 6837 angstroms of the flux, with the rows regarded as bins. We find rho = 228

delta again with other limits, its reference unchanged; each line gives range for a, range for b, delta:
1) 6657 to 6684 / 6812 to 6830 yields 0.024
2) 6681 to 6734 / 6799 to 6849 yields 0.033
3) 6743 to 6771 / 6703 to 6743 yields 0.010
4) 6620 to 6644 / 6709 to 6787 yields 0.027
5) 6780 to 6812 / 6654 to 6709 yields 0.001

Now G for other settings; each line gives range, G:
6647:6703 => 9.36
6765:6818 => 9.16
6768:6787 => 9.11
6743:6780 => 9.21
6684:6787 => 9.23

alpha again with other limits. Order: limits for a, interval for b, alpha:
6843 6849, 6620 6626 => 1.08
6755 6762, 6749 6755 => 0.85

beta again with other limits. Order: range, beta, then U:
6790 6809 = -65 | -0.008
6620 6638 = 509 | 0.001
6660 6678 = -113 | -0.004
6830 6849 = -143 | -0.003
